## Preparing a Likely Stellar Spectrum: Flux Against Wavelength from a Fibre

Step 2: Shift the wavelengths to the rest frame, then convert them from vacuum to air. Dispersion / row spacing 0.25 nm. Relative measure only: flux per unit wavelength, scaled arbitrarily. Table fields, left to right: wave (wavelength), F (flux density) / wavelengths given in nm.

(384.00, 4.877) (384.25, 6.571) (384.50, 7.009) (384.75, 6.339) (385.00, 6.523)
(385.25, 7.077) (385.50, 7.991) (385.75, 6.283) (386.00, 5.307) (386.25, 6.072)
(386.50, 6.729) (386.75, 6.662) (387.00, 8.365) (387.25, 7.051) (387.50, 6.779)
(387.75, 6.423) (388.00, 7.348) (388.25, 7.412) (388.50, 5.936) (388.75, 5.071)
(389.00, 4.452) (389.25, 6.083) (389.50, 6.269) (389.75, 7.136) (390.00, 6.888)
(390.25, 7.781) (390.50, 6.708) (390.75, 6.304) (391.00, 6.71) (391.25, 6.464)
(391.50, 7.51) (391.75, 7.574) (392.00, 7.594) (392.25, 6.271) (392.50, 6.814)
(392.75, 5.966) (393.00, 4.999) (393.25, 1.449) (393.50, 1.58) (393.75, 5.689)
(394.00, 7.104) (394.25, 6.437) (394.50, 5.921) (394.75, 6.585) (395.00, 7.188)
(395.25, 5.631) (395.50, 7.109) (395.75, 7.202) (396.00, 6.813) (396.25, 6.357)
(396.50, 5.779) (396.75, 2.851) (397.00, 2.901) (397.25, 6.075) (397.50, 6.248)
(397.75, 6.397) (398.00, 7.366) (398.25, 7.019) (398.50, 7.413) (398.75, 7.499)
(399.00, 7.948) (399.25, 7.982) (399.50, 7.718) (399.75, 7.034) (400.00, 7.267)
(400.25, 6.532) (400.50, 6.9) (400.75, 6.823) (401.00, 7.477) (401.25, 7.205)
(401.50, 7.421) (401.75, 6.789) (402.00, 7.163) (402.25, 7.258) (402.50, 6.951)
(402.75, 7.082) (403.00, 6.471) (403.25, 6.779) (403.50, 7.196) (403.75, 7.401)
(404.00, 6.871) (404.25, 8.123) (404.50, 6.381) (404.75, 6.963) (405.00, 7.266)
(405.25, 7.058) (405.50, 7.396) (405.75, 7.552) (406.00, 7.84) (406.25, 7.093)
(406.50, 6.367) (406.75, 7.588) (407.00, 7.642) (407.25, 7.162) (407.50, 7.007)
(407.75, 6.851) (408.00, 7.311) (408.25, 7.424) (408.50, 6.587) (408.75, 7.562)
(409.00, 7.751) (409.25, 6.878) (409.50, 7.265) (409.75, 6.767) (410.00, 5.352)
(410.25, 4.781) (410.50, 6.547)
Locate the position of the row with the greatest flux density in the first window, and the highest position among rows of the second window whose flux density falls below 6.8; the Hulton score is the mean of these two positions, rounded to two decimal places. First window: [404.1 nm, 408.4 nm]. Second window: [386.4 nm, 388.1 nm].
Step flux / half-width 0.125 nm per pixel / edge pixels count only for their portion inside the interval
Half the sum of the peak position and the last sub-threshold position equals 396.00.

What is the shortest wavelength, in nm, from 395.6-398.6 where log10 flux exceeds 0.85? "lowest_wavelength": 395.75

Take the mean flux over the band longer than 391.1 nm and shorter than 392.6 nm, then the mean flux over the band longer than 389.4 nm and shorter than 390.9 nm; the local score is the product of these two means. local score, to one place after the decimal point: 48.2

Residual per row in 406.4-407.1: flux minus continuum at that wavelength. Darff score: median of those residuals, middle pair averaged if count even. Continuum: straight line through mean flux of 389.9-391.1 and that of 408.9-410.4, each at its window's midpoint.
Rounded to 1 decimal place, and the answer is 1.1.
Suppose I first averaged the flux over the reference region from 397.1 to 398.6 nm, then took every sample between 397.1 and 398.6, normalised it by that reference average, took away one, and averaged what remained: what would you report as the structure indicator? 0.00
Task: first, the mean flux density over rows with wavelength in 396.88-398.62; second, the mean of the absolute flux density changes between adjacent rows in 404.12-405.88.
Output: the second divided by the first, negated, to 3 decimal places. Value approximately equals -0.089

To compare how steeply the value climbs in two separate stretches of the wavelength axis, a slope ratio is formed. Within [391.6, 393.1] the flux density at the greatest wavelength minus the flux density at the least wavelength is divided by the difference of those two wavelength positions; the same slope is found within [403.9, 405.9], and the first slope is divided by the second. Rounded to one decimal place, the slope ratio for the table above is -5.3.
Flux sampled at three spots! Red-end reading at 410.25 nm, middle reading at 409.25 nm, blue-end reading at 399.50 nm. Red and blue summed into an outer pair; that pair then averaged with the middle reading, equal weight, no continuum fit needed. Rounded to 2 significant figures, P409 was 9.7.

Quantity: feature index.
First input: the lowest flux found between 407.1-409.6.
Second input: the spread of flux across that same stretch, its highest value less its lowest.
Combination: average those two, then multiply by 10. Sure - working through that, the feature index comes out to 38.8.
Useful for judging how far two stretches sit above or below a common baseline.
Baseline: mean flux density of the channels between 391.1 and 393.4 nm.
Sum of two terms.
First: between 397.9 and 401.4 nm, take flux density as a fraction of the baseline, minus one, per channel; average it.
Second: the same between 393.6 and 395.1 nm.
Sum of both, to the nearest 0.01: 0.27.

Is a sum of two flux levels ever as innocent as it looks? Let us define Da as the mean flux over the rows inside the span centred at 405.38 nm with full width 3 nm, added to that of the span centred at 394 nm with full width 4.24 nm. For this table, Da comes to 13.1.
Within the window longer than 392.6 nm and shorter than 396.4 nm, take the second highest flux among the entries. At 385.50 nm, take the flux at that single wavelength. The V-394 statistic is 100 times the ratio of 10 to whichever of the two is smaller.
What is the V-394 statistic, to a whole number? 139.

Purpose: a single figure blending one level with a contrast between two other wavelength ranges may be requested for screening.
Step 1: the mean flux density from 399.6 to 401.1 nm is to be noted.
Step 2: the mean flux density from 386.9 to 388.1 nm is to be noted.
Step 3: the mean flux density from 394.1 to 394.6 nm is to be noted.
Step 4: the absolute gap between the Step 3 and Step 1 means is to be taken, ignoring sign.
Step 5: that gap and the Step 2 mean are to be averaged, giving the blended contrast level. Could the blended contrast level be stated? 4.0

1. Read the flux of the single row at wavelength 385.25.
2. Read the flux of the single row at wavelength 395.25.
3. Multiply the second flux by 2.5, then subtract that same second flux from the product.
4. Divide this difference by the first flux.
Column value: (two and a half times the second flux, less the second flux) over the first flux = 1.19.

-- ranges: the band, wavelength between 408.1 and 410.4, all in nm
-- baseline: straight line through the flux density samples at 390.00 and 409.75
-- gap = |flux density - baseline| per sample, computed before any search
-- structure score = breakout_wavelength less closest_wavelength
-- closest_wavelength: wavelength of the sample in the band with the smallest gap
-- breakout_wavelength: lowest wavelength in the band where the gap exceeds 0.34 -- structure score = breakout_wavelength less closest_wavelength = -1.50 nm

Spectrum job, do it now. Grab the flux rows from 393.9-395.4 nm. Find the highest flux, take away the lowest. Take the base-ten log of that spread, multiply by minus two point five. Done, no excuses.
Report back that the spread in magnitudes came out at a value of -0.5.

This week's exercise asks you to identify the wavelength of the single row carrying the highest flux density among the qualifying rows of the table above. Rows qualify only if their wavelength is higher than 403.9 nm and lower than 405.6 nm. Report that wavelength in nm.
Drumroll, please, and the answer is 404.25 nm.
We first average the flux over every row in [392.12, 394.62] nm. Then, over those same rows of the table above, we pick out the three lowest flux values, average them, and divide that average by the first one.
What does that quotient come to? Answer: 0.51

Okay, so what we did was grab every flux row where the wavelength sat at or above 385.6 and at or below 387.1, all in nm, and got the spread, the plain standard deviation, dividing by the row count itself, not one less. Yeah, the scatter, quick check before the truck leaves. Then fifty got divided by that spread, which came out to 54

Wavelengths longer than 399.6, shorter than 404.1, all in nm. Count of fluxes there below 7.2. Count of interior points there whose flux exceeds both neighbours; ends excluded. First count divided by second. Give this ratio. 1.71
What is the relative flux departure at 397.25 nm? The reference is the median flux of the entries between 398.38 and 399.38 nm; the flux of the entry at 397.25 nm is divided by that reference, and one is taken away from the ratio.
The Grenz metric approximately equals -0.213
